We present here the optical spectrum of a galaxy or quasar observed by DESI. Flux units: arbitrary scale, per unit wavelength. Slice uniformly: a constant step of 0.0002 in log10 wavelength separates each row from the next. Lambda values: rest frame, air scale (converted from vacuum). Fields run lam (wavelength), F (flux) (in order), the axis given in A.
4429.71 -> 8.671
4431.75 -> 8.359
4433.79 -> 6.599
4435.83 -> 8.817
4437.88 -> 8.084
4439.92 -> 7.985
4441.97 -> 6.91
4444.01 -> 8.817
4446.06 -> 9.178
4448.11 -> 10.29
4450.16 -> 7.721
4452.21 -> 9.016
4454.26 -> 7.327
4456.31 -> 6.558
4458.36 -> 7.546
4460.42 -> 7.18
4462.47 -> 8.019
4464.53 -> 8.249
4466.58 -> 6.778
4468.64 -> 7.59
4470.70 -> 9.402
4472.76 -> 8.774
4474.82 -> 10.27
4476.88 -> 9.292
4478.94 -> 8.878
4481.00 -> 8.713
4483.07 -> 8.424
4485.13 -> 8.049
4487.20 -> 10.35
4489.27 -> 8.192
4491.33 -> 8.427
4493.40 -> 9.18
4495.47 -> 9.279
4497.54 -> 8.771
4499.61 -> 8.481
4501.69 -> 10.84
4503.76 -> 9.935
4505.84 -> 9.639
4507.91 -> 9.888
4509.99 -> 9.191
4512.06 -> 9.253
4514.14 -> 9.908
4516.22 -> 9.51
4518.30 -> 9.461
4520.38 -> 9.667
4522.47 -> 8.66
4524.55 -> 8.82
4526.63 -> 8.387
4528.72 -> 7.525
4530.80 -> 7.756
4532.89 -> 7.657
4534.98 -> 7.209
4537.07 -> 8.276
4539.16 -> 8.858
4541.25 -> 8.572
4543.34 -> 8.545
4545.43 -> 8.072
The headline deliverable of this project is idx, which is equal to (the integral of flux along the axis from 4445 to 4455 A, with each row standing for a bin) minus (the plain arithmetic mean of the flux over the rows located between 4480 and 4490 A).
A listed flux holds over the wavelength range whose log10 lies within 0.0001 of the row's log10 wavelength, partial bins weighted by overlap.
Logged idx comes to 78.7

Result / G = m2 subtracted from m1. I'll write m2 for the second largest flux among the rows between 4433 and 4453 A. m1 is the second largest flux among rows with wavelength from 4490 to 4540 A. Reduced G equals 0.8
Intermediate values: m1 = 9.935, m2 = 9.178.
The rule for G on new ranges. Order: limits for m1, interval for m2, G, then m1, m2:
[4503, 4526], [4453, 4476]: 0.5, 9.908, 9.402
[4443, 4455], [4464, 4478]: -0.2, 9.178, 9.402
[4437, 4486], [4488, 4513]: 0.3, 10.27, 9.935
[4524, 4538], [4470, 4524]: -2.0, 8.387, 10.35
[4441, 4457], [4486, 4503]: -1.2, 9.178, 10.35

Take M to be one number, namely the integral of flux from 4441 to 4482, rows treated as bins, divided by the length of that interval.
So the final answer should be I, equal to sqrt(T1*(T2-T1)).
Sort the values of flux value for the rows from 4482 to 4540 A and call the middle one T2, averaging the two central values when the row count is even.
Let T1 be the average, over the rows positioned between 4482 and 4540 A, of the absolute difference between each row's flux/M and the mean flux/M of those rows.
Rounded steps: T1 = 0.088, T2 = 8.8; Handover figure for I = 0.88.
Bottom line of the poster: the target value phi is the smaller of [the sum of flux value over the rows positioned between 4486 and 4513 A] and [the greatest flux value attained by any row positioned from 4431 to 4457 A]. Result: 10.29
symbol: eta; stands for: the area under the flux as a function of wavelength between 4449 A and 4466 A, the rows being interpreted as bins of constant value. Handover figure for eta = 131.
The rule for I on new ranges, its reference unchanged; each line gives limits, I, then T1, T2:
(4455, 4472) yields 0.78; 0.080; 7.6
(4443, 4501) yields 0.89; 0.093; 8.6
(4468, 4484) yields 0.76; 0.066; 8.8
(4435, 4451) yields 0.90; 0.096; 8.5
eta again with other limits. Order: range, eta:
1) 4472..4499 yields 242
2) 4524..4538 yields 111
